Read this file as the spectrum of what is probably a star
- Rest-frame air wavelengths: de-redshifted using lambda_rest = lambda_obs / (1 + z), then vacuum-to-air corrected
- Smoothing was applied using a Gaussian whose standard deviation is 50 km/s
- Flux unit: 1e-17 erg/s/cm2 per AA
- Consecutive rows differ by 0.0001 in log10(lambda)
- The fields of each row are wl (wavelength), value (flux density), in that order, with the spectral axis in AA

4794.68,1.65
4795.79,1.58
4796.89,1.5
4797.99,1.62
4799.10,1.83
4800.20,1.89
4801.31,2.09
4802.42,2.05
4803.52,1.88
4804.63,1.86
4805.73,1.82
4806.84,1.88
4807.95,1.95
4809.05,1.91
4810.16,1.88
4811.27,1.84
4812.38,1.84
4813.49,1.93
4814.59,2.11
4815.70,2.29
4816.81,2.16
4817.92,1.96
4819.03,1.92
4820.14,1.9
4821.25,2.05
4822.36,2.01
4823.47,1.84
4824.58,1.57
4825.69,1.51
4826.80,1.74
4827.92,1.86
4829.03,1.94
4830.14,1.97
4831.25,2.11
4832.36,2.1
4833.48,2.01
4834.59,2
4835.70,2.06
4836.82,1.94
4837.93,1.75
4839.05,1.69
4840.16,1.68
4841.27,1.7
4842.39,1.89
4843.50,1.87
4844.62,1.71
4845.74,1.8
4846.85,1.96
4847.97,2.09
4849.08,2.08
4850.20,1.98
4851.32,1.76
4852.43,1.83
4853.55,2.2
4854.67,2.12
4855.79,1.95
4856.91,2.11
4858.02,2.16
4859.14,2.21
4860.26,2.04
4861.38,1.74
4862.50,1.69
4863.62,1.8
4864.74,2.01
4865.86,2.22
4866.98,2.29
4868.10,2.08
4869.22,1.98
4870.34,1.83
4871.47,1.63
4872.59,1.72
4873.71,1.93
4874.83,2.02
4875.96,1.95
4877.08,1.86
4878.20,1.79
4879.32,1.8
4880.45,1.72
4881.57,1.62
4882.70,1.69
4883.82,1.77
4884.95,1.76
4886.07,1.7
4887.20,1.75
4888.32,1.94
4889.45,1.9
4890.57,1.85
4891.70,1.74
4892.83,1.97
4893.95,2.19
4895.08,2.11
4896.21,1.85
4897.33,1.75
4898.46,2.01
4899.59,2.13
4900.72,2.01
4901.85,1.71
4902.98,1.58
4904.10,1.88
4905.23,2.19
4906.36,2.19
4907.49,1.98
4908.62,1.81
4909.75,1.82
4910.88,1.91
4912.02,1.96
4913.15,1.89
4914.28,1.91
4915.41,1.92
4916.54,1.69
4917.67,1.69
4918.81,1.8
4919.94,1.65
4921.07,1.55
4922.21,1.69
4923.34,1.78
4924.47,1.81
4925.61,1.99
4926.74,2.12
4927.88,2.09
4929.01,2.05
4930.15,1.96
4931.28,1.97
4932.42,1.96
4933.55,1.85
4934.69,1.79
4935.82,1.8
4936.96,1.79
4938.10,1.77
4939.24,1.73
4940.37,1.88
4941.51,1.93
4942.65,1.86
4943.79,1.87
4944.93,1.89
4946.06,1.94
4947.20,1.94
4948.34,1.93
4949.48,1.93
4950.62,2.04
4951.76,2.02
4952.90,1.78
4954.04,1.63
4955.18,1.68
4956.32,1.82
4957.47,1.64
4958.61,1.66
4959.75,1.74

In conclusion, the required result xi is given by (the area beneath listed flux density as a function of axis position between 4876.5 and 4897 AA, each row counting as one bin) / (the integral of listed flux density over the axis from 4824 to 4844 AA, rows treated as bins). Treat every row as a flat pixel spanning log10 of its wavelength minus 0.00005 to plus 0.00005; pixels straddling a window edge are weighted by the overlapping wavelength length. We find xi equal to 1.01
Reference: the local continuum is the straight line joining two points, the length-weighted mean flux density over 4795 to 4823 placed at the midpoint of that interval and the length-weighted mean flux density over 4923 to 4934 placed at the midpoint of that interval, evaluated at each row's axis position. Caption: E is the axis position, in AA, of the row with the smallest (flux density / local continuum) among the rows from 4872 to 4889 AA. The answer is 4881.57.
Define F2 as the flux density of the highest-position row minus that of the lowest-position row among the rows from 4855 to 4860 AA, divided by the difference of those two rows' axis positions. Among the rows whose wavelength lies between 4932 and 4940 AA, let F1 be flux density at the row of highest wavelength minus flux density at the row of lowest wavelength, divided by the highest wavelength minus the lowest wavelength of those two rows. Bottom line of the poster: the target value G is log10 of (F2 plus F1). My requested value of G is -1.36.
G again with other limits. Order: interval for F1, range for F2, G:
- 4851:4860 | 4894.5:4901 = -1.40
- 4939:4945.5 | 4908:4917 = -1.89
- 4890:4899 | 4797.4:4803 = -0.93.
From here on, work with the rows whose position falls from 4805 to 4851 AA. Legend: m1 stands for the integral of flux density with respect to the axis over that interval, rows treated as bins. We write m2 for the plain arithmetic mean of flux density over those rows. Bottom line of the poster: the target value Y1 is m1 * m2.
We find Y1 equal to 168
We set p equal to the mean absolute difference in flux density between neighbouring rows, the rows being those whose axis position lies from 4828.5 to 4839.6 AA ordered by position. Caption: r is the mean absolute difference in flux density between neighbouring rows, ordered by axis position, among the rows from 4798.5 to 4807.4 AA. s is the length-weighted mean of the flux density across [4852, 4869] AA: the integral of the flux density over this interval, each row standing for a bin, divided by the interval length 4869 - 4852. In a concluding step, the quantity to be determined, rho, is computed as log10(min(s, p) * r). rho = -2.18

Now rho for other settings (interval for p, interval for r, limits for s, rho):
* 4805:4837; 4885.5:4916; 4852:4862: -1.89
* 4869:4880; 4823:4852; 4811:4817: -1.95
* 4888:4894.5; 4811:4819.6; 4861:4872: -1.82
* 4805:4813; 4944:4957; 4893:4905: -2.51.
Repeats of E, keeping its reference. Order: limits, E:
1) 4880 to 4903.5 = 4902.98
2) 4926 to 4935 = 4934.69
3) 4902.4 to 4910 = 4902.98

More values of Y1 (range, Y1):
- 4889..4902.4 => 50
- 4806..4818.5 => 49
